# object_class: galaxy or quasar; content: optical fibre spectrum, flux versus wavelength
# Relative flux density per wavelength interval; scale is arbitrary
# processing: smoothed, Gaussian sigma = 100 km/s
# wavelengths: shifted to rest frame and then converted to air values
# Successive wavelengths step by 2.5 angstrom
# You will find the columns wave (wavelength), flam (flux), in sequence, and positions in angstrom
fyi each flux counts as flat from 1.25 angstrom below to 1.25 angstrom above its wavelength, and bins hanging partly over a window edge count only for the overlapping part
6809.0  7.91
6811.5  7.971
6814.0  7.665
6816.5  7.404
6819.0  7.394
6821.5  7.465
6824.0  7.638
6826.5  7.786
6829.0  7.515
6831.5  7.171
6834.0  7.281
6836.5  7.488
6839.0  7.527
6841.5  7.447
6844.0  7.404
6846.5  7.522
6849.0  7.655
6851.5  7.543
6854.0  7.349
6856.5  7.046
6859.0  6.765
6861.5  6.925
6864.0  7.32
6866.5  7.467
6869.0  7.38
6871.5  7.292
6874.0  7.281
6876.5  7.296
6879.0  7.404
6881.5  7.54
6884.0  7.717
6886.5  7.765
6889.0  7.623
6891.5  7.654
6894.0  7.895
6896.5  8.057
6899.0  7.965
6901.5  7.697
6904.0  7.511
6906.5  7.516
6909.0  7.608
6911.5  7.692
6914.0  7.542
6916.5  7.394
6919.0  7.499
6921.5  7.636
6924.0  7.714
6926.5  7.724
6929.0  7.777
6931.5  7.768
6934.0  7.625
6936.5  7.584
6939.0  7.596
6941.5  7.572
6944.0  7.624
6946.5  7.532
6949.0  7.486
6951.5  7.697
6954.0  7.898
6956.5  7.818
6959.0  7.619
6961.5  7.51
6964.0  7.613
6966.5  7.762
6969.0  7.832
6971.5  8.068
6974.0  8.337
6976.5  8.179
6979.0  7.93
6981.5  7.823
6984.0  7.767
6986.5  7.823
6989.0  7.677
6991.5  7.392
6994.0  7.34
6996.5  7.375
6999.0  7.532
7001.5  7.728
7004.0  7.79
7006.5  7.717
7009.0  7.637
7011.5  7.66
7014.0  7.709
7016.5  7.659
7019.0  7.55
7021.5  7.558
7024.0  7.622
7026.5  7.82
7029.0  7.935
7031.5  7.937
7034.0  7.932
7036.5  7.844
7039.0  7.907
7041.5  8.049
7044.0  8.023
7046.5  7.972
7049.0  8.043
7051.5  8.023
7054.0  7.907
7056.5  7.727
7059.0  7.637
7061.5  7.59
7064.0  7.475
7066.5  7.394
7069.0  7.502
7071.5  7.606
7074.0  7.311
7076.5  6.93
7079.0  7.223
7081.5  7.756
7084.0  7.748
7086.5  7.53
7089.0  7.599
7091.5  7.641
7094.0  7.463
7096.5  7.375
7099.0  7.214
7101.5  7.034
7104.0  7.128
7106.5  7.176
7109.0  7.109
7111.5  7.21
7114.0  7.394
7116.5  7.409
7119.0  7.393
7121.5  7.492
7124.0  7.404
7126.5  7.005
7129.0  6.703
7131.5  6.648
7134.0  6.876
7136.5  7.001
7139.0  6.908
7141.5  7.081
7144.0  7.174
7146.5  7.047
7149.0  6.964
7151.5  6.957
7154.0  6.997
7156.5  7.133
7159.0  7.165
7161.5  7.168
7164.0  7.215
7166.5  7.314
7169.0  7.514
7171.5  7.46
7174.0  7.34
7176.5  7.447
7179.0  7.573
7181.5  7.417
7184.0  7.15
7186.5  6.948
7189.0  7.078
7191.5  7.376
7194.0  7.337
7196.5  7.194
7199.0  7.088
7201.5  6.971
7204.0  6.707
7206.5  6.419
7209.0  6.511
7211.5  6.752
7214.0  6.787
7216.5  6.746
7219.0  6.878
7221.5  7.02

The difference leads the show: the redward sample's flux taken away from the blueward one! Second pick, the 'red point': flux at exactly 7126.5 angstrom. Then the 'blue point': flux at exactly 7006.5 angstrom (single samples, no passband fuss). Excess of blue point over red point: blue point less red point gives 0.71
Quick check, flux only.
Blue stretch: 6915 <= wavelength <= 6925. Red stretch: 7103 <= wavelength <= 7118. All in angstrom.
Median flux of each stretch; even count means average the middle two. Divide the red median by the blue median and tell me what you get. 0.95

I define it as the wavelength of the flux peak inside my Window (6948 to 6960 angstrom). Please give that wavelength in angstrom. 6954.0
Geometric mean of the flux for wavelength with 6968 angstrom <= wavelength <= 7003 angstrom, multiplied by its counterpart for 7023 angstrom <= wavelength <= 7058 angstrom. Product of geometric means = 61.4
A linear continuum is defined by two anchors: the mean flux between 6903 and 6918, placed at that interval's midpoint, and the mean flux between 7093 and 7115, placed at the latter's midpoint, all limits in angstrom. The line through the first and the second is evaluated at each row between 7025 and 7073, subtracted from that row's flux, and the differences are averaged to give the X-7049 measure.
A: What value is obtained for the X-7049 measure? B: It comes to 0.48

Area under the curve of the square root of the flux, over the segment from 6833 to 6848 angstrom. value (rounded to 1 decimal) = 40.9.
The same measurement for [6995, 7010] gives 41.4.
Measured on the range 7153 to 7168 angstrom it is 40.2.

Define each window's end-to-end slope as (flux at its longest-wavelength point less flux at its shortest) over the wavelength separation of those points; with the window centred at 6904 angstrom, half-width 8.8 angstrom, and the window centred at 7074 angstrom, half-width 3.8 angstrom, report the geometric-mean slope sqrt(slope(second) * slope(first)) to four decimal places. 0.0574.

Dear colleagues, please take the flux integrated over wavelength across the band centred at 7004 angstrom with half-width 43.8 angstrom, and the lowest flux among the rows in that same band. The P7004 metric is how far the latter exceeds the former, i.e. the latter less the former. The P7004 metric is -673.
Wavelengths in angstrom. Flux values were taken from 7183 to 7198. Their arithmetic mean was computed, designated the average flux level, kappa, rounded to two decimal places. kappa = 7.18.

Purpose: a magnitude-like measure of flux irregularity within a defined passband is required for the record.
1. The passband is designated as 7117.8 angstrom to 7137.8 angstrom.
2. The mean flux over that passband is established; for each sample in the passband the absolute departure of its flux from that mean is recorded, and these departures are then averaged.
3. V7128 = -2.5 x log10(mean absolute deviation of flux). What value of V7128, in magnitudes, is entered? 1.41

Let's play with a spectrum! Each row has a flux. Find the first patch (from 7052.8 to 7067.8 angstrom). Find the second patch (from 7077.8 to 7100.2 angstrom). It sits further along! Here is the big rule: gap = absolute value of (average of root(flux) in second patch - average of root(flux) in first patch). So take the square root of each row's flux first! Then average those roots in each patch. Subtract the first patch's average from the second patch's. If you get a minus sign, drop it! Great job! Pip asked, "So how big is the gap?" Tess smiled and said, 0.021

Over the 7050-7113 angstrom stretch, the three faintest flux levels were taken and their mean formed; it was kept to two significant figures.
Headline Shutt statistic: 7.0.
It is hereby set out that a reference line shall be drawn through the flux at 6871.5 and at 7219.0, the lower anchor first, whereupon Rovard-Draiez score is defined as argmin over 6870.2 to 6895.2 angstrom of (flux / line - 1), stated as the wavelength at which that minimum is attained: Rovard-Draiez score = 6874.0 angstrom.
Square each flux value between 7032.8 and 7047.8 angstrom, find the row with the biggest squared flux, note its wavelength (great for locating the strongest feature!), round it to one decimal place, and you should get 7041.5 angstrom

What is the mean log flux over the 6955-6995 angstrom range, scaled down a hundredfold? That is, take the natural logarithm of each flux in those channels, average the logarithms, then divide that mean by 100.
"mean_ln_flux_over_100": 0.0205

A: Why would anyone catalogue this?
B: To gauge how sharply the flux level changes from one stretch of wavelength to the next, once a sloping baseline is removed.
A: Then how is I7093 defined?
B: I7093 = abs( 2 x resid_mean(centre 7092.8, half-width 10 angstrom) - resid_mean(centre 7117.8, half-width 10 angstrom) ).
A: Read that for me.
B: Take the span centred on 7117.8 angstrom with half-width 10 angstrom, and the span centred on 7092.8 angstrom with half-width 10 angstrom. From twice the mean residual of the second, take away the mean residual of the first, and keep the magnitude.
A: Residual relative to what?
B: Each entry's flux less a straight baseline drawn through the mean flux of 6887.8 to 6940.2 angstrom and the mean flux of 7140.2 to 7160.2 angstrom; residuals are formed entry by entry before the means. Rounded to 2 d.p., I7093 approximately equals 0.32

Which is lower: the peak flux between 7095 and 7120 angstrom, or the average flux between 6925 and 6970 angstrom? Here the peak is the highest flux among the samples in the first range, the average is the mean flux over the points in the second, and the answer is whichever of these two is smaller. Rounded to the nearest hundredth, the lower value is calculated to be 7.41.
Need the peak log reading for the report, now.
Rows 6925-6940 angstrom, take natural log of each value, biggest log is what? 2.05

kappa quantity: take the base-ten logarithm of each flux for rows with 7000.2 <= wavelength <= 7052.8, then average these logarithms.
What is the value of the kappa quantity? 0.893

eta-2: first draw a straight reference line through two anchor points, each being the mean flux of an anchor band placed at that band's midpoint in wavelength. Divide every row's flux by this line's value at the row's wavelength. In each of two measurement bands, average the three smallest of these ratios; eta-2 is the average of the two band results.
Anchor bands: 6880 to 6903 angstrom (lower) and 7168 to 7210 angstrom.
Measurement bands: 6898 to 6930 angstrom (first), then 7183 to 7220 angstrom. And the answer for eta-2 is 0.94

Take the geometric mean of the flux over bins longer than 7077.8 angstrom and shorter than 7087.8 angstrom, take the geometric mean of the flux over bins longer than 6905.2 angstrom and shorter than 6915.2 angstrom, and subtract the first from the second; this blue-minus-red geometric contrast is 0.03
